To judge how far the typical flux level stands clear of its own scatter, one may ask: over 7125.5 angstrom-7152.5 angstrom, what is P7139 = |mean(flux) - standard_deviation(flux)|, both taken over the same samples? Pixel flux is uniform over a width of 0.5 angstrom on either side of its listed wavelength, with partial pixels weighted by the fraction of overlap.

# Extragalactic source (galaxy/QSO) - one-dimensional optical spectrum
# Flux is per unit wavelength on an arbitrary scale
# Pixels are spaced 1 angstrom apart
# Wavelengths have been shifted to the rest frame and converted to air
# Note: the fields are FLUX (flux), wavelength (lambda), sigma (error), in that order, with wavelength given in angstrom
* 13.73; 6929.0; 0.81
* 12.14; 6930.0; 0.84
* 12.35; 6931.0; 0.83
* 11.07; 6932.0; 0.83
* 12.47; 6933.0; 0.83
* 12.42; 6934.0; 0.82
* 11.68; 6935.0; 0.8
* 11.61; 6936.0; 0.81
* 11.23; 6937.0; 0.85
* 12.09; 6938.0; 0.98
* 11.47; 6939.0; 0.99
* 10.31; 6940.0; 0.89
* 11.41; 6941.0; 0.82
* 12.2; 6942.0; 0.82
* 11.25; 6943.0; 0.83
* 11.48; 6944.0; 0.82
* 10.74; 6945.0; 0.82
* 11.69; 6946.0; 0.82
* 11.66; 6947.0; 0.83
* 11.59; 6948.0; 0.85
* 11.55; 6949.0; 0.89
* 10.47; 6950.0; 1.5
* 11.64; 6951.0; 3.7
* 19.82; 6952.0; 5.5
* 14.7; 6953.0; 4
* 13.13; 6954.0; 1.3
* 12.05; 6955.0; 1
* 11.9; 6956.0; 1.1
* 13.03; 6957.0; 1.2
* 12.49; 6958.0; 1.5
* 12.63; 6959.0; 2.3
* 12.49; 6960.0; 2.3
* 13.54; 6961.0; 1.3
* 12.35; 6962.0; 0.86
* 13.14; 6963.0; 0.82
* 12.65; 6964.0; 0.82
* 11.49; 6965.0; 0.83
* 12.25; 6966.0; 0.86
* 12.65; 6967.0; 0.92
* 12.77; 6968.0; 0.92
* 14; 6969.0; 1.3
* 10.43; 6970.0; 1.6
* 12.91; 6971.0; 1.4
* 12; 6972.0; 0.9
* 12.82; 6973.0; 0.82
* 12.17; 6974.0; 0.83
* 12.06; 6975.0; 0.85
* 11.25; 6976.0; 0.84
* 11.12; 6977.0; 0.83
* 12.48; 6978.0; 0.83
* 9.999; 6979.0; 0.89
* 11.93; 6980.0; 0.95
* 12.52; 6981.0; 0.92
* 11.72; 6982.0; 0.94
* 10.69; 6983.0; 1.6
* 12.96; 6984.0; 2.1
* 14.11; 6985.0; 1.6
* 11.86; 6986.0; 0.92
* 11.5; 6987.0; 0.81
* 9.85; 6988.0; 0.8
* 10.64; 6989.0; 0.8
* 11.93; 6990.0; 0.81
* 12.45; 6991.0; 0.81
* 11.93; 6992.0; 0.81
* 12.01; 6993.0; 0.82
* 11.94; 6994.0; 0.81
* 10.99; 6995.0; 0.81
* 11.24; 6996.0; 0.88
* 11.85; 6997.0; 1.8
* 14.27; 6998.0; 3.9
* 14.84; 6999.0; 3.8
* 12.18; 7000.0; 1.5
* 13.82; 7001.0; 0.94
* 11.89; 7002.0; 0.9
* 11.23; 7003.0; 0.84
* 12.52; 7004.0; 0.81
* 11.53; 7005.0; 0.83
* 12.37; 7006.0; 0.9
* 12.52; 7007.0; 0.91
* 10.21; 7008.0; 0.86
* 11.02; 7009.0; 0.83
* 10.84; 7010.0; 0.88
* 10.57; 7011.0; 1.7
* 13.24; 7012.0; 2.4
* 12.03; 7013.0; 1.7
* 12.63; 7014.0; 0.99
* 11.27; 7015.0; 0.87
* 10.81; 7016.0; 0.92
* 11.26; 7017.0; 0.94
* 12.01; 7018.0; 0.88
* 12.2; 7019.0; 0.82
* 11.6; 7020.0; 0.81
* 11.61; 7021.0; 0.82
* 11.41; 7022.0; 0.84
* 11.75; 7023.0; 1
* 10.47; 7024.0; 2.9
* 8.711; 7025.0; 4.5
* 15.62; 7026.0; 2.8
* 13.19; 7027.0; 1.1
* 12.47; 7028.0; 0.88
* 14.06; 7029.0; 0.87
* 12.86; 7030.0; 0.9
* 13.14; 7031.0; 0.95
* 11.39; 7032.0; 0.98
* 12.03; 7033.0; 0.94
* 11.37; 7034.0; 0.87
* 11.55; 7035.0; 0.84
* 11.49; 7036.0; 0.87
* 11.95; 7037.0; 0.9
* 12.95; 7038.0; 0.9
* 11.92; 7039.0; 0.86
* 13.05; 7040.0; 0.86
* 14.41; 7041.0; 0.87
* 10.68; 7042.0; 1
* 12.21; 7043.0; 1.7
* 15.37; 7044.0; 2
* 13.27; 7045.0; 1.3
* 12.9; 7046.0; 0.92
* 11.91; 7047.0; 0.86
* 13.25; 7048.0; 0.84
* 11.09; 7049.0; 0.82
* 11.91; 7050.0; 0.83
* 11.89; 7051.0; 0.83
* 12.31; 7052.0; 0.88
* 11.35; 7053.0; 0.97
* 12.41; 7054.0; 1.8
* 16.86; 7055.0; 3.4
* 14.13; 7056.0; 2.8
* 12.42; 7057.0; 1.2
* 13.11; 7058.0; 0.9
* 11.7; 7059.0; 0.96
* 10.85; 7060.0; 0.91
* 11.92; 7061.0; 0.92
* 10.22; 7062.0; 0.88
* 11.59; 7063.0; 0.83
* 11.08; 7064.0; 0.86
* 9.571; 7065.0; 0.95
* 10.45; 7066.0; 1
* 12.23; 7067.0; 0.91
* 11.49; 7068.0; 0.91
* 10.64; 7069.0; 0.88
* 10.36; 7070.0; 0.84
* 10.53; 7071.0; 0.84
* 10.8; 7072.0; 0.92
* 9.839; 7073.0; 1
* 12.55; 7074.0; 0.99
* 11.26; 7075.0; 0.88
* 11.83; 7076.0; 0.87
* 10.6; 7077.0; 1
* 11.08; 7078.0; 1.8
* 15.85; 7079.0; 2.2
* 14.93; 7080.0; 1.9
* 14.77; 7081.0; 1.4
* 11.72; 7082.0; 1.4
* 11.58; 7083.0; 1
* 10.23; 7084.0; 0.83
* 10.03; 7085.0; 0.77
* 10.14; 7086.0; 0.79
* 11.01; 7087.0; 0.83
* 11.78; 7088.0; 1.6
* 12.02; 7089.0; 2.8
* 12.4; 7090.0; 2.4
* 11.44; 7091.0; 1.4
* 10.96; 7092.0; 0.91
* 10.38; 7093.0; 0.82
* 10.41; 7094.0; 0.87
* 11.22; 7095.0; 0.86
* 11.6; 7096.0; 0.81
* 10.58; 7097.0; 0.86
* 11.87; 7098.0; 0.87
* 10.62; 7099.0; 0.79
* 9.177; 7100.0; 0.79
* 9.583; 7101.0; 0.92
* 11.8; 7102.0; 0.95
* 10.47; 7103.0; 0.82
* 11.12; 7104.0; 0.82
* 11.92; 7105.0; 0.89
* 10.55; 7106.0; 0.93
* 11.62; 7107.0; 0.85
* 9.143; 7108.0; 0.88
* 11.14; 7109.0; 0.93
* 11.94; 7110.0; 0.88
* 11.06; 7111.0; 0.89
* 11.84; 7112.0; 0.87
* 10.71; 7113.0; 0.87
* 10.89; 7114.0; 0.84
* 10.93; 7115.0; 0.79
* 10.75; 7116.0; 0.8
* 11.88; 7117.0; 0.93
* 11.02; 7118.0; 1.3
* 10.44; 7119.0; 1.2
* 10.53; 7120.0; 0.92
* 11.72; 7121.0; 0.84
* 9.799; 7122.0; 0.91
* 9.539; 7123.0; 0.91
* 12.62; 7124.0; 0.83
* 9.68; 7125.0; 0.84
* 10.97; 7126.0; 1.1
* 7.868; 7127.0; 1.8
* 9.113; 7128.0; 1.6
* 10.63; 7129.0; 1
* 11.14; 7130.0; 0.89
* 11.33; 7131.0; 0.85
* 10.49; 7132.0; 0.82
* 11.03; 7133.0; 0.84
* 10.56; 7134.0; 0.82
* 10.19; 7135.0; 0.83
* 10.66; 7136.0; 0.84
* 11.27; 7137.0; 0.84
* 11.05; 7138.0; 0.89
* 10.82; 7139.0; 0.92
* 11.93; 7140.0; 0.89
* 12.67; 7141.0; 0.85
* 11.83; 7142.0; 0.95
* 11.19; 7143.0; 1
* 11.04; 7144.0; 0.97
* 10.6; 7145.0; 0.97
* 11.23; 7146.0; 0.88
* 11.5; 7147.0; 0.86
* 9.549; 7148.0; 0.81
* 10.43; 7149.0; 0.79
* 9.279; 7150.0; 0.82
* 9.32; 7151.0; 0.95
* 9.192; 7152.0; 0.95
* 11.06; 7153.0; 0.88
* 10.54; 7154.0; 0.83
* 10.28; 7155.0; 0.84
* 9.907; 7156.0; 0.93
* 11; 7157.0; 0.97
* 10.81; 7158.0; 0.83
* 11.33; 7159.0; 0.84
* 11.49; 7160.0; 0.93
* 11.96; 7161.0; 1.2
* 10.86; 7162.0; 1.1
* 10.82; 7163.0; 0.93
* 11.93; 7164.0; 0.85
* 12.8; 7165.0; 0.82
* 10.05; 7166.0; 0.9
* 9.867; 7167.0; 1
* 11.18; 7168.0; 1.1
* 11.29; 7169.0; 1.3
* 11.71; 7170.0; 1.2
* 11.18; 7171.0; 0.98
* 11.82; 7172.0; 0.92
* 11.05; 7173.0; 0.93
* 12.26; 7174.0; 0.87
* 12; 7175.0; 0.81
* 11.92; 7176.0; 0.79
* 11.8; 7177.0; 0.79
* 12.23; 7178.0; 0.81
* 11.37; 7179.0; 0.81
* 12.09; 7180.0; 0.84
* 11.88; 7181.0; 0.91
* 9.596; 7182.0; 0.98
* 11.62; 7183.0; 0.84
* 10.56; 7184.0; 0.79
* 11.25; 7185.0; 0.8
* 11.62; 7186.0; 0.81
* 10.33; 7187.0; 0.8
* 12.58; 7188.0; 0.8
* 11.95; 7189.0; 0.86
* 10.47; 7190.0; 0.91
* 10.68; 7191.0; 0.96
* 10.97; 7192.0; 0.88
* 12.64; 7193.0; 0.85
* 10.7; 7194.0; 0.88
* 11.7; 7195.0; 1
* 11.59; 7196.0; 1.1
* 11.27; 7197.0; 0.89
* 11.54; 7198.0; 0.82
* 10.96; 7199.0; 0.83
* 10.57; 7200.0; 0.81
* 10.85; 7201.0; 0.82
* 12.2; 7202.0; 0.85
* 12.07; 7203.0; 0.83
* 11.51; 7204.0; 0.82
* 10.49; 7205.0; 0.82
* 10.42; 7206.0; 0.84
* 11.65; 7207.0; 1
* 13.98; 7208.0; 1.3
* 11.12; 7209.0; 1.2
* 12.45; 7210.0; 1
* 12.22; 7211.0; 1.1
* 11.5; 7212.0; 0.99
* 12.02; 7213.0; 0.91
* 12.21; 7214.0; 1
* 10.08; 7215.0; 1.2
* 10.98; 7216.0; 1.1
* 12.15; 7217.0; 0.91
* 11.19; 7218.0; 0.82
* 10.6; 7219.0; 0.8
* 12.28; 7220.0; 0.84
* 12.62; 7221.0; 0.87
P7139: 9.6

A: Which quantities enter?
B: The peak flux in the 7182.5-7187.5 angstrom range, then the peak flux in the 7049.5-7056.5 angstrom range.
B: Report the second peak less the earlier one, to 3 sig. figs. 5.24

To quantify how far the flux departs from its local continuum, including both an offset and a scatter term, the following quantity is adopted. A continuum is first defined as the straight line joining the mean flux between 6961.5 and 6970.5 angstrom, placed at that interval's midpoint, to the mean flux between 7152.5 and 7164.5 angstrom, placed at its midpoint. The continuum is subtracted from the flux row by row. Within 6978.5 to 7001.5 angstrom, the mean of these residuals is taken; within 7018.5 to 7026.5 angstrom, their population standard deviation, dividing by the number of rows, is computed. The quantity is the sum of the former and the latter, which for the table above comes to 1.6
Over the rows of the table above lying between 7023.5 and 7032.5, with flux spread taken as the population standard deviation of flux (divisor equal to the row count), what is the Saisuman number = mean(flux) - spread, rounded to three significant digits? 10.5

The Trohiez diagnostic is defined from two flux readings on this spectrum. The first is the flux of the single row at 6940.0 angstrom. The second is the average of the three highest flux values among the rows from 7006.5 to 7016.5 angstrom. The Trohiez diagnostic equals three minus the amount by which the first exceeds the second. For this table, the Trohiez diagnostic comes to 5.5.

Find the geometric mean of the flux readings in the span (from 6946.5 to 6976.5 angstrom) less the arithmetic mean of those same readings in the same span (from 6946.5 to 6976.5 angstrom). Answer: -0.086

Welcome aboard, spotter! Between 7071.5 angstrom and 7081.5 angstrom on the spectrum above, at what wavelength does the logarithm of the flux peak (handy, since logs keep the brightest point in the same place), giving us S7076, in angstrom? 7079.0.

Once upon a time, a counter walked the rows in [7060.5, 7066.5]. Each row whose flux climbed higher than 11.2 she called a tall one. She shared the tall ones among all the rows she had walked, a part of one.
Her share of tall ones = 0.33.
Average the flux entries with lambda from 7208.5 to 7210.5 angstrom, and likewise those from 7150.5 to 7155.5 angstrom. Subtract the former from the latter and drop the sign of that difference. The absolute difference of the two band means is 1.7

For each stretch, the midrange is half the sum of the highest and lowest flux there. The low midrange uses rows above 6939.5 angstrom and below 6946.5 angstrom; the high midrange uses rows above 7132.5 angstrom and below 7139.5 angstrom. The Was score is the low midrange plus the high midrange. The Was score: 22.0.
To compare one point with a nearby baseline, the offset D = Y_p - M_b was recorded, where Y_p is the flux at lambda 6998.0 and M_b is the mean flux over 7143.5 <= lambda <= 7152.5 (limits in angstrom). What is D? 4.03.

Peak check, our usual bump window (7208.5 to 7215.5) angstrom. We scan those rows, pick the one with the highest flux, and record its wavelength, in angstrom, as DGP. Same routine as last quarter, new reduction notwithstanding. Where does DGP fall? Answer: 7210.0 angstrom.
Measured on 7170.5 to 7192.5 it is 7188.0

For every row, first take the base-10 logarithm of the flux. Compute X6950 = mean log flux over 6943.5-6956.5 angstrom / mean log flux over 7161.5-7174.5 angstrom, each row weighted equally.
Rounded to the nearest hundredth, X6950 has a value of 1.04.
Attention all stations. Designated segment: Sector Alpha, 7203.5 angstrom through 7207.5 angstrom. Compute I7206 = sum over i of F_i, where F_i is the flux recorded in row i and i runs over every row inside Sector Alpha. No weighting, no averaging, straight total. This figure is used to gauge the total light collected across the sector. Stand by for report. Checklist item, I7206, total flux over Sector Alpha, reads 44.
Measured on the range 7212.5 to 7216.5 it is 45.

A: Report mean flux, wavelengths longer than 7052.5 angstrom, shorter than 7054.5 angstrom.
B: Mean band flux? 11.9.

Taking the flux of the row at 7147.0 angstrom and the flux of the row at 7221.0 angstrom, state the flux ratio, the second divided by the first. 1.10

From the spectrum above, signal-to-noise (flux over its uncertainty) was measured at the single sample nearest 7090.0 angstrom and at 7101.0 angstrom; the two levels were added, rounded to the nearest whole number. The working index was 16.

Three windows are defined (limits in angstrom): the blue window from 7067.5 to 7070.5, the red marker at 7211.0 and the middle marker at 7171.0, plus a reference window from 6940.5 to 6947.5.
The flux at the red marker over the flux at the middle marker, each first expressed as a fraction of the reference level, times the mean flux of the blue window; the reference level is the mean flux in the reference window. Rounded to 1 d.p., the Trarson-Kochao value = 11.8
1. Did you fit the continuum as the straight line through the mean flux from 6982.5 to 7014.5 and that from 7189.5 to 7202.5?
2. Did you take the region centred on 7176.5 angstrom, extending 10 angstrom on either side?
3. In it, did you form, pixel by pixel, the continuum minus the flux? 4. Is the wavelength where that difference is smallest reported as 7174.0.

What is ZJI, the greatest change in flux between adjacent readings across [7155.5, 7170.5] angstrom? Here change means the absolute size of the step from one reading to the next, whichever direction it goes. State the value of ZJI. 2.75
